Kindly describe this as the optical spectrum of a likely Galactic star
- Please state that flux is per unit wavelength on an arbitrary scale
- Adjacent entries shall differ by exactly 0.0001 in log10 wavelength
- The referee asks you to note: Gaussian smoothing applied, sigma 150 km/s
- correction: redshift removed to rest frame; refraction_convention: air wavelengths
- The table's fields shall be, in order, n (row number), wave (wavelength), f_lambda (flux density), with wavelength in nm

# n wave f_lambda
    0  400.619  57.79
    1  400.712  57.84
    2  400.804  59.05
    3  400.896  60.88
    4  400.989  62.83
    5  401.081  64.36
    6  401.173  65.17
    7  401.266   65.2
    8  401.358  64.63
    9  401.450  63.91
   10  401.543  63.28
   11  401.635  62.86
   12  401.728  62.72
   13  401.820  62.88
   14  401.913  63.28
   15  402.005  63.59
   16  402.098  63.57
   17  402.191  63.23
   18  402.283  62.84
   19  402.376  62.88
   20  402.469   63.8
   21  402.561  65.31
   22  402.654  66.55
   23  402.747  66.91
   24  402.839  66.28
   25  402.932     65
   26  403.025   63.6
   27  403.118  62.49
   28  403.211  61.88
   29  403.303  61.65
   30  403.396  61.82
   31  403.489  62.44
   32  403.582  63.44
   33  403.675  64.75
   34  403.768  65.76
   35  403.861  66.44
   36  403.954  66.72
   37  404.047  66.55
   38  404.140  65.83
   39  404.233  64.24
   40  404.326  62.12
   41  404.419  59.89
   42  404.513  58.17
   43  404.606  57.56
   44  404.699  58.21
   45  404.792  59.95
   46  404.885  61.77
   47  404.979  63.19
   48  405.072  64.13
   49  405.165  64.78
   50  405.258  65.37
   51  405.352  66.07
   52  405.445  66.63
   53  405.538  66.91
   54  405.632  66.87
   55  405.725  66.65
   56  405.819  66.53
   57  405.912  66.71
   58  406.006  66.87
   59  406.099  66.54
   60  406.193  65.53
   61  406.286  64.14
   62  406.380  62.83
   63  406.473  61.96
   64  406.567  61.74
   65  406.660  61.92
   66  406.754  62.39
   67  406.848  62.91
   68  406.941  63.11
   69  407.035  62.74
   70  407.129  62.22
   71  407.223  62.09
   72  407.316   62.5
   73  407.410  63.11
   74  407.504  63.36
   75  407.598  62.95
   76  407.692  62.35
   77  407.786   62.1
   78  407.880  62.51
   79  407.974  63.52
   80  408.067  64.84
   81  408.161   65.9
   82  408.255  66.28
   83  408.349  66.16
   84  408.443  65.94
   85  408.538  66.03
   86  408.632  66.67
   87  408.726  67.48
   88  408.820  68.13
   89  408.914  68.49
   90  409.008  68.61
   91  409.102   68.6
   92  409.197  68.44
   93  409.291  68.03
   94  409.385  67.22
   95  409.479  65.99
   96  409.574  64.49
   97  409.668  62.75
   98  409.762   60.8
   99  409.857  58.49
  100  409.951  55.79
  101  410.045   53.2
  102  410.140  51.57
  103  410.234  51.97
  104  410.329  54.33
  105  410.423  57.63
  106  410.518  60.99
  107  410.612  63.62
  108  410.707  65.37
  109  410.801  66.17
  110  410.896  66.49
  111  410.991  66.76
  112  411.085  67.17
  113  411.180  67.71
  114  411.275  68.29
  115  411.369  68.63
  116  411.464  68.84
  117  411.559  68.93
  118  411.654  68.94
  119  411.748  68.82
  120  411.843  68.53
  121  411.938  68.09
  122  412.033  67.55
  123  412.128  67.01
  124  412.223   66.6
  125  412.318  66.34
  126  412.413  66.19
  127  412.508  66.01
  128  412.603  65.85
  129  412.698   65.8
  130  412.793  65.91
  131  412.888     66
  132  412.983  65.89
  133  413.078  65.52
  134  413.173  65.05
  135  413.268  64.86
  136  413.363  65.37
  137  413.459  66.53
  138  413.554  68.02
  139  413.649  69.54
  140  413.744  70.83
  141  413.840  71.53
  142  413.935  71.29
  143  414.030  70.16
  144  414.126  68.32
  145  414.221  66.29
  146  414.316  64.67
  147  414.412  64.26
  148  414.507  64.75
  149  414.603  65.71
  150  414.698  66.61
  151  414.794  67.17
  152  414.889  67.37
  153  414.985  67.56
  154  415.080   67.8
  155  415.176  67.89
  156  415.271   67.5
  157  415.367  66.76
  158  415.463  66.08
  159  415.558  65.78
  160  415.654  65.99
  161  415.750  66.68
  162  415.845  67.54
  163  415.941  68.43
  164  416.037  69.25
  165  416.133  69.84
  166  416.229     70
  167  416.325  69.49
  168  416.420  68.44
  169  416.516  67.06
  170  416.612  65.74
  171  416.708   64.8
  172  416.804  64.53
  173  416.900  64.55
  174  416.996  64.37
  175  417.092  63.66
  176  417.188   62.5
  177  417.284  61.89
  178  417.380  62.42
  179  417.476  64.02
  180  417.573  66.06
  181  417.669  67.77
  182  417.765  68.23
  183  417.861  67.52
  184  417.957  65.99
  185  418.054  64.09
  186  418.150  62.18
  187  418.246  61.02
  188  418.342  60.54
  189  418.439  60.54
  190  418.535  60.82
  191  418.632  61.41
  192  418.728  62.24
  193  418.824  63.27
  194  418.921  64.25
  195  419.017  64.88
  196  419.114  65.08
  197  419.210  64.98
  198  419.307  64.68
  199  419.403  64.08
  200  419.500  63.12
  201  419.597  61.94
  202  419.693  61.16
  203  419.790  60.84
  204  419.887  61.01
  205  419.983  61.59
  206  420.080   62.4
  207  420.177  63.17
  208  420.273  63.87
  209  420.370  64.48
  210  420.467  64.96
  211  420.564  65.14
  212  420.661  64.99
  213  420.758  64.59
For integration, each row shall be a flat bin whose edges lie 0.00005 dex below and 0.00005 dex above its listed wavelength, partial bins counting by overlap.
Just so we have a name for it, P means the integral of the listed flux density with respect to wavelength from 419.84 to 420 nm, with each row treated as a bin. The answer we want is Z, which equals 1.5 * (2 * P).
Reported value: 29.5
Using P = 9.8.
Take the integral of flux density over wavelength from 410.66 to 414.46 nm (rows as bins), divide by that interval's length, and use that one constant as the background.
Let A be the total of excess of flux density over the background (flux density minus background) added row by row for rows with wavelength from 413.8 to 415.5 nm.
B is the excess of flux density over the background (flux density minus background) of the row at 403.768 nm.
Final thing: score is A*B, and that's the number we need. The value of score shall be -2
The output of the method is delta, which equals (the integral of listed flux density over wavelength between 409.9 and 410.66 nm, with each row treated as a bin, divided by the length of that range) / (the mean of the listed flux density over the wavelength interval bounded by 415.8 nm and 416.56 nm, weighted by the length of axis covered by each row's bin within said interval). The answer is 0.82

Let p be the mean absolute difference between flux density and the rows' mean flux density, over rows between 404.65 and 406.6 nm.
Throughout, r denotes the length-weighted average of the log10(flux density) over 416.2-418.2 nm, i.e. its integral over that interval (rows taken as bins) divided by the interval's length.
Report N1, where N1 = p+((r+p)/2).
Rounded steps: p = 2.10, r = 1.82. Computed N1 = 4.1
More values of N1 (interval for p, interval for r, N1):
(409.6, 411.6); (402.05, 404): 8.7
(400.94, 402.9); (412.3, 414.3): 2.6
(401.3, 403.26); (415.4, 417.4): 2.5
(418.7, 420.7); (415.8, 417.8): 2.9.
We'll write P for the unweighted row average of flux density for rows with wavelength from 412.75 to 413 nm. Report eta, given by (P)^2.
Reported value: 4347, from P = 65.9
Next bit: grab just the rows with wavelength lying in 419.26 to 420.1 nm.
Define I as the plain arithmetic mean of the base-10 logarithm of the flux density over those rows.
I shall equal 1.794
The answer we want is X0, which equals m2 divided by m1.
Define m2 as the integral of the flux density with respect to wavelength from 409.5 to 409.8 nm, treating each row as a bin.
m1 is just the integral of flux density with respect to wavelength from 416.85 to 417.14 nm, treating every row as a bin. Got 1.02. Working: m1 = 18.6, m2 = 18.9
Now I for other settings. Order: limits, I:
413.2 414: 1.835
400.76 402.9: 1.804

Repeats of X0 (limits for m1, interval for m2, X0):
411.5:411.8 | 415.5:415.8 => 0.96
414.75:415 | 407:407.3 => 1.11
